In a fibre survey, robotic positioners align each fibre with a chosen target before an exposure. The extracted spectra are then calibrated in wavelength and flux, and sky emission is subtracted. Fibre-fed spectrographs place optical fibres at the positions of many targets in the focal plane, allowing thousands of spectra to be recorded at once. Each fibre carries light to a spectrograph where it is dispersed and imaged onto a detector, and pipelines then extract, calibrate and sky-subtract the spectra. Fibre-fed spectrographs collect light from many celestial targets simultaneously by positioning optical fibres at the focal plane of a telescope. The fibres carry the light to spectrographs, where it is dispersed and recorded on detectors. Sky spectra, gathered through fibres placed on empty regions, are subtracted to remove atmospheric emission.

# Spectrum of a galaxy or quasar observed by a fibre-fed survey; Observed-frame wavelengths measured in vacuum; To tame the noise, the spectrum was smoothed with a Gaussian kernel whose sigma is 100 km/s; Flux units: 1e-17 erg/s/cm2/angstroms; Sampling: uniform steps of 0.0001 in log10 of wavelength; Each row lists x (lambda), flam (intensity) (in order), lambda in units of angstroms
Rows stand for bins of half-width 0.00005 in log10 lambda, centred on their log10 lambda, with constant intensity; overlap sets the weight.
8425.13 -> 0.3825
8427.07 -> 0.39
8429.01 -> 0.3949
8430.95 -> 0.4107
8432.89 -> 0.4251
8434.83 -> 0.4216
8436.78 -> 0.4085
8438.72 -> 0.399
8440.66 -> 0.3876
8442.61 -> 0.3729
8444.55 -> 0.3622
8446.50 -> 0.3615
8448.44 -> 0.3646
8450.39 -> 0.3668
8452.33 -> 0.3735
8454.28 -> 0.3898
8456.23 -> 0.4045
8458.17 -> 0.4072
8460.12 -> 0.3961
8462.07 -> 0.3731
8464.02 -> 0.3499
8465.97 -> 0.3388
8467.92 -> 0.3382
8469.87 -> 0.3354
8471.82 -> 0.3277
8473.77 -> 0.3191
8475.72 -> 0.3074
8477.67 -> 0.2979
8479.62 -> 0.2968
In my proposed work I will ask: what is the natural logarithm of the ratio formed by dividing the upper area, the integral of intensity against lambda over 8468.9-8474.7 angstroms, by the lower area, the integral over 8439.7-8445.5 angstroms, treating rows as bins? -0.13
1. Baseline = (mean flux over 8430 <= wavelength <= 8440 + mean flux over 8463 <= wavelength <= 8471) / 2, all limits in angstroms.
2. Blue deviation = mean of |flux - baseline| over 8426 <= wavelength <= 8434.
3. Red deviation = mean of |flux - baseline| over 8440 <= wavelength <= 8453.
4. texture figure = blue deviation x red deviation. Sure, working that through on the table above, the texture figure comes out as 0.0003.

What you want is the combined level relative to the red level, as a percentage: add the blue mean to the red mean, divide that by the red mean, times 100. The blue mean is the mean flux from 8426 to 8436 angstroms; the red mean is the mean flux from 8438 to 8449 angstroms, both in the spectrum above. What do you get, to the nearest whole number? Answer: 209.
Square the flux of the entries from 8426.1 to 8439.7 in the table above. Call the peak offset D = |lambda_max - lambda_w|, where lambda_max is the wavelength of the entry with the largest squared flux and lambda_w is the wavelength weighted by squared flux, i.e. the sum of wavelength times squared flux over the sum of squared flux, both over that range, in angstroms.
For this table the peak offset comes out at 0.1 angstroms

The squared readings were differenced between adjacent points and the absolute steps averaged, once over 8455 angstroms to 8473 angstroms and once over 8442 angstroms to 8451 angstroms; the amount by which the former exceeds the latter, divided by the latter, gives 1.5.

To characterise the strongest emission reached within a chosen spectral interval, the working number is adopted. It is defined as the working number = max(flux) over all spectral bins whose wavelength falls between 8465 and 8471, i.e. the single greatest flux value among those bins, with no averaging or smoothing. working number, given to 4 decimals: 0.3388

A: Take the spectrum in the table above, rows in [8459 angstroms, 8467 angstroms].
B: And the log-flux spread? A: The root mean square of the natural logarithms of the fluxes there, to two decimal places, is 1.01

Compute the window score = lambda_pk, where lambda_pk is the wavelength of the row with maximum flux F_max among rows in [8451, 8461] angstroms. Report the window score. 8458.17 angstroms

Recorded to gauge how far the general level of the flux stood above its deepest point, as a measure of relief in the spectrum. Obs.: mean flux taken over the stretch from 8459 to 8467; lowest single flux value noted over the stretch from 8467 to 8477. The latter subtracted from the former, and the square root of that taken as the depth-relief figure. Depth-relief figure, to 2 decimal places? 0.24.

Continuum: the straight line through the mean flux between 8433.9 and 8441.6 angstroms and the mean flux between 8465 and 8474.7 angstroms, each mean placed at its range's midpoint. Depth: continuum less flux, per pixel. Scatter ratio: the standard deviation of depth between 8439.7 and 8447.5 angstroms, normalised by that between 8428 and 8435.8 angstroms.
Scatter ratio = 0.38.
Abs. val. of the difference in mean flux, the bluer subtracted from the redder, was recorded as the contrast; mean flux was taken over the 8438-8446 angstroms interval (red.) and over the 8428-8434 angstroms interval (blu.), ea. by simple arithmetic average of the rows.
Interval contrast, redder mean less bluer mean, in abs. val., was 0.03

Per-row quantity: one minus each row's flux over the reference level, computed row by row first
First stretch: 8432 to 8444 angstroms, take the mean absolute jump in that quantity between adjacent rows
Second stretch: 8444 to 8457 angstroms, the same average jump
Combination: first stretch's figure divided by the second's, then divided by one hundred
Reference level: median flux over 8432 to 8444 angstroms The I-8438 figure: 0.014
